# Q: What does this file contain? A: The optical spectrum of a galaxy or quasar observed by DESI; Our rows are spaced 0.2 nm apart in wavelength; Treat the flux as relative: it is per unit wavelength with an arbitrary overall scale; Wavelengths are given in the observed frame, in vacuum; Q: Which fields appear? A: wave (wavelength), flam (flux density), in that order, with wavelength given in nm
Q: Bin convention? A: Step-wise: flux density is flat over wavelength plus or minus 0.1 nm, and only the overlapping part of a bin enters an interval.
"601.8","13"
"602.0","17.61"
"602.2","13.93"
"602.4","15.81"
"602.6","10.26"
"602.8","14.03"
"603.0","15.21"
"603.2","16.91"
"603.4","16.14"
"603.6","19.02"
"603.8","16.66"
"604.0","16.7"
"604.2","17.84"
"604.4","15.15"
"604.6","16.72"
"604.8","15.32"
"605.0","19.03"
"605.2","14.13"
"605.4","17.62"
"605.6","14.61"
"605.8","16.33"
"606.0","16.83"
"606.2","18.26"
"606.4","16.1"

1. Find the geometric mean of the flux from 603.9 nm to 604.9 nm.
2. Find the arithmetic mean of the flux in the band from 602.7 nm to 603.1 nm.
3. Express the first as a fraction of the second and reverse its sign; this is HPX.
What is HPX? -1.12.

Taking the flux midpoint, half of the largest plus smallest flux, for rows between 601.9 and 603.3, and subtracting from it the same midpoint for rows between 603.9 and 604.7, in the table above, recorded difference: -3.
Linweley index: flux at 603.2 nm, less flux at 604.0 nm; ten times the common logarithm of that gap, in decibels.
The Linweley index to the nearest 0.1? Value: -6.8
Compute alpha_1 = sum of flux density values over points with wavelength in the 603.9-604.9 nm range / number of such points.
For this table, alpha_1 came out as 16.3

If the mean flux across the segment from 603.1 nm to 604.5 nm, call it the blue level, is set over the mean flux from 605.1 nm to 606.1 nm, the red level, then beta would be 1.06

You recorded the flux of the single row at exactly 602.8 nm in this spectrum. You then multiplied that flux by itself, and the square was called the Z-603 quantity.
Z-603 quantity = 197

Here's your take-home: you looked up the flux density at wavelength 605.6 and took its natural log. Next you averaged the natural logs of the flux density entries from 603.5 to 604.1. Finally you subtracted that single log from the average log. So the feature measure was 0.18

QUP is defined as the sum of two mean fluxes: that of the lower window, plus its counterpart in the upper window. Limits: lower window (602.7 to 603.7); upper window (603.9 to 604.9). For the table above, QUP 32.6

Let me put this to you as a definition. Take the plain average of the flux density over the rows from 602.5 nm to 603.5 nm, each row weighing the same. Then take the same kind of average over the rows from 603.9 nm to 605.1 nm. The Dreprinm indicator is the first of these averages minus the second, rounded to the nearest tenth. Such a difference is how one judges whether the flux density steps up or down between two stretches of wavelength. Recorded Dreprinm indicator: -2.3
